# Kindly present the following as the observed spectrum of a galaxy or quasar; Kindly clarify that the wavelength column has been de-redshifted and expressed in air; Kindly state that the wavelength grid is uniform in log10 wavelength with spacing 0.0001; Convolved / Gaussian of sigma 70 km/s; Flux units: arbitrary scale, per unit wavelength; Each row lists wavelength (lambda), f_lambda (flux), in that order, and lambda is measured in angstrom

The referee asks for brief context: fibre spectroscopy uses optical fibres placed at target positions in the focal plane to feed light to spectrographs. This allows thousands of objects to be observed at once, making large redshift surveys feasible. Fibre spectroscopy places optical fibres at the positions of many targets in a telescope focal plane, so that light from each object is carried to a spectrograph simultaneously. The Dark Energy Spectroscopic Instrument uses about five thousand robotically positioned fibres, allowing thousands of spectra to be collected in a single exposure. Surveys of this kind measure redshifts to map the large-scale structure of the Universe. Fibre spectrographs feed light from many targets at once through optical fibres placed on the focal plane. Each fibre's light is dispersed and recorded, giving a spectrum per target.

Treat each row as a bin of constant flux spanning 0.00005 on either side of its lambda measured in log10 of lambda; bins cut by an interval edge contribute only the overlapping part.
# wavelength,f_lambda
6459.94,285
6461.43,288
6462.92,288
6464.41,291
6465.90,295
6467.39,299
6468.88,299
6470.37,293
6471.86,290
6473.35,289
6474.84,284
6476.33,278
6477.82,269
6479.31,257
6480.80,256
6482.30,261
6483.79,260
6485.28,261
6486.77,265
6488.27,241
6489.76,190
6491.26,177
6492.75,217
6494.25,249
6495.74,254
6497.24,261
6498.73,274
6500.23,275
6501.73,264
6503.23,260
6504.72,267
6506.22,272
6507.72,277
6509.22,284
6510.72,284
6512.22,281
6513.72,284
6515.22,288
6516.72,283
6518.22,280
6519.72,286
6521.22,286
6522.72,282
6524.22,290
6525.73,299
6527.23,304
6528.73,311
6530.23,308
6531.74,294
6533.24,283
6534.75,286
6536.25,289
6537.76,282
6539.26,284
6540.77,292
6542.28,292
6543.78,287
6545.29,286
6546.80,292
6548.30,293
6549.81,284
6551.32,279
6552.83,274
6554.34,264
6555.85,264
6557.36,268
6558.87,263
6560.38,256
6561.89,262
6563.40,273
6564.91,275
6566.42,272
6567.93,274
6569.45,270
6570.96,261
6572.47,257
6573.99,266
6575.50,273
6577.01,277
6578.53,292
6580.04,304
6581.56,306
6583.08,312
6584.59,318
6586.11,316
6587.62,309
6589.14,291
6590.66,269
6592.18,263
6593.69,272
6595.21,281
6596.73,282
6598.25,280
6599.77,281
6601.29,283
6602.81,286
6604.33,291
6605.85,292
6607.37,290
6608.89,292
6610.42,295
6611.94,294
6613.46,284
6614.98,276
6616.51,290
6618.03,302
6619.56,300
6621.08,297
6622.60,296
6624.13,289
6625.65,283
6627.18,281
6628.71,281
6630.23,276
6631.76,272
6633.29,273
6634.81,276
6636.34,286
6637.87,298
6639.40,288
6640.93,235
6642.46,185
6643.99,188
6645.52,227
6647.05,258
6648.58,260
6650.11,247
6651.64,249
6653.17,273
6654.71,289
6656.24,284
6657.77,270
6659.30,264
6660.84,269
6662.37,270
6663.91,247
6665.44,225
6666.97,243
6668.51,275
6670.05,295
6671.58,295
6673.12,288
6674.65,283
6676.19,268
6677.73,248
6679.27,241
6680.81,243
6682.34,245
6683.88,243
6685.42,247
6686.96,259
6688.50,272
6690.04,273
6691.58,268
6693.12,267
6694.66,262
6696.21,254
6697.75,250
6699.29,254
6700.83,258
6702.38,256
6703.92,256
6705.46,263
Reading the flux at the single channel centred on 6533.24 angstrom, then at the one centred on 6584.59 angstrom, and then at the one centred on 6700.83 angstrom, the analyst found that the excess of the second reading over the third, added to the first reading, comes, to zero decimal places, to 343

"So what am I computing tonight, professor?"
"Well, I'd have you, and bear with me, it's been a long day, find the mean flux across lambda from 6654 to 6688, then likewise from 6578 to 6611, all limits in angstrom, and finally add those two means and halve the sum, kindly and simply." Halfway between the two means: 277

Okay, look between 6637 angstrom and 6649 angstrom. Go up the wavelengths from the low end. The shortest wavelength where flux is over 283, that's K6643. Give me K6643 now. 6637.87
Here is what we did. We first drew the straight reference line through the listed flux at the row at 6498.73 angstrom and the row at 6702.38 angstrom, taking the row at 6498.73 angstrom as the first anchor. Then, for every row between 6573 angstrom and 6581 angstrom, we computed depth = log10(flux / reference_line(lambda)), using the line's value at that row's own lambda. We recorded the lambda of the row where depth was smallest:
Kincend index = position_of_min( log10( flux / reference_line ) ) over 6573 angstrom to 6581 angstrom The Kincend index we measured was 6573.99 angstrom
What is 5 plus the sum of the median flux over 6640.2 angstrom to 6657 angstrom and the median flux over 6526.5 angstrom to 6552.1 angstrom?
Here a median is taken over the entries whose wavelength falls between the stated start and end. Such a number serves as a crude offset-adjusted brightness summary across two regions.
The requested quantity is 543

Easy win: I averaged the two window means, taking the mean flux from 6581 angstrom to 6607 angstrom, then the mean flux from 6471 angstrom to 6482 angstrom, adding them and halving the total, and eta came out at 282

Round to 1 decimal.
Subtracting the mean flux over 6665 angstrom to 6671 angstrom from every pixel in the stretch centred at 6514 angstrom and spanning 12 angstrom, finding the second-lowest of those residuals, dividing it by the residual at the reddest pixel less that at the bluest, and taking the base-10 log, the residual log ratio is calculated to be 1.0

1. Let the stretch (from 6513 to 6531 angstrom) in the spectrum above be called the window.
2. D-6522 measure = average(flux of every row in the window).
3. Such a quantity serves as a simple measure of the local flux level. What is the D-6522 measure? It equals 292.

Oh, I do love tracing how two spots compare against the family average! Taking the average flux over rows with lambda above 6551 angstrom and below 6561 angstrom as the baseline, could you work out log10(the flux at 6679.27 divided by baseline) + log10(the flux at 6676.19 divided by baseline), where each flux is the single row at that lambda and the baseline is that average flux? -0.04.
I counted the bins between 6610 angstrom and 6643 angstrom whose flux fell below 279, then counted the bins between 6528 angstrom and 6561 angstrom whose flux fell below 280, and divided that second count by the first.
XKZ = 1.00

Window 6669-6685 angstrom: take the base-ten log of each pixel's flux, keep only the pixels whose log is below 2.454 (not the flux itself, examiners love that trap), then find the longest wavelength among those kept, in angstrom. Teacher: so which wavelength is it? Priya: 6683.88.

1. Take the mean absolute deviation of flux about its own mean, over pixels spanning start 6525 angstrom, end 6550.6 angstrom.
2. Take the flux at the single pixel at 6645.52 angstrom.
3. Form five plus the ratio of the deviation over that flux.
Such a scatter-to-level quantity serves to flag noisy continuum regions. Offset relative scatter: 5.03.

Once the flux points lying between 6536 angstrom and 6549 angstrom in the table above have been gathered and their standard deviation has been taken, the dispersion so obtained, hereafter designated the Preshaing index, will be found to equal 4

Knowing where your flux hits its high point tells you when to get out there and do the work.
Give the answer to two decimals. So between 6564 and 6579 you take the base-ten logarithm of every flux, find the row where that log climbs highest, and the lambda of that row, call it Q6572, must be 6578.53 angstrom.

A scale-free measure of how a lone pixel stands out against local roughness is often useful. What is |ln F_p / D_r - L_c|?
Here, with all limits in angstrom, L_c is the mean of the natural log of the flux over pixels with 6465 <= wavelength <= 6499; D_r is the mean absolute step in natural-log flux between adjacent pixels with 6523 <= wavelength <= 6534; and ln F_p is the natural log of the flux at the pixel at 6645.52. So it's 193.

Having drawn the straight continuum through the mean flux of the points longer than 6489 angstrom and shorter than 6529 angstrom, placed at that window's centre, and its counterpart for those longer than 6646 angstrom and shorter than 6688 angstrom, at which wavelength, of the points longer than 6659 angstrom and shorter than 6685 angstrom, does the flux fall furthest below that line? 6665.44 angstrom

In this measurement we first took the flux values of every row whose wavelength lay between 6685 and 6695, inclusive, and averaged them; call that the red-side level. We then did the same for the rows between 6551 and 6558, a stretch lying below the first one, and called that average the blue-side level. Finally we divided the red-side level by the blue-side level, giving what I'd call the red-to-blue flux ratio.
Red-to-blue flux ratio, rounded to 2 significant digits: 0.98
